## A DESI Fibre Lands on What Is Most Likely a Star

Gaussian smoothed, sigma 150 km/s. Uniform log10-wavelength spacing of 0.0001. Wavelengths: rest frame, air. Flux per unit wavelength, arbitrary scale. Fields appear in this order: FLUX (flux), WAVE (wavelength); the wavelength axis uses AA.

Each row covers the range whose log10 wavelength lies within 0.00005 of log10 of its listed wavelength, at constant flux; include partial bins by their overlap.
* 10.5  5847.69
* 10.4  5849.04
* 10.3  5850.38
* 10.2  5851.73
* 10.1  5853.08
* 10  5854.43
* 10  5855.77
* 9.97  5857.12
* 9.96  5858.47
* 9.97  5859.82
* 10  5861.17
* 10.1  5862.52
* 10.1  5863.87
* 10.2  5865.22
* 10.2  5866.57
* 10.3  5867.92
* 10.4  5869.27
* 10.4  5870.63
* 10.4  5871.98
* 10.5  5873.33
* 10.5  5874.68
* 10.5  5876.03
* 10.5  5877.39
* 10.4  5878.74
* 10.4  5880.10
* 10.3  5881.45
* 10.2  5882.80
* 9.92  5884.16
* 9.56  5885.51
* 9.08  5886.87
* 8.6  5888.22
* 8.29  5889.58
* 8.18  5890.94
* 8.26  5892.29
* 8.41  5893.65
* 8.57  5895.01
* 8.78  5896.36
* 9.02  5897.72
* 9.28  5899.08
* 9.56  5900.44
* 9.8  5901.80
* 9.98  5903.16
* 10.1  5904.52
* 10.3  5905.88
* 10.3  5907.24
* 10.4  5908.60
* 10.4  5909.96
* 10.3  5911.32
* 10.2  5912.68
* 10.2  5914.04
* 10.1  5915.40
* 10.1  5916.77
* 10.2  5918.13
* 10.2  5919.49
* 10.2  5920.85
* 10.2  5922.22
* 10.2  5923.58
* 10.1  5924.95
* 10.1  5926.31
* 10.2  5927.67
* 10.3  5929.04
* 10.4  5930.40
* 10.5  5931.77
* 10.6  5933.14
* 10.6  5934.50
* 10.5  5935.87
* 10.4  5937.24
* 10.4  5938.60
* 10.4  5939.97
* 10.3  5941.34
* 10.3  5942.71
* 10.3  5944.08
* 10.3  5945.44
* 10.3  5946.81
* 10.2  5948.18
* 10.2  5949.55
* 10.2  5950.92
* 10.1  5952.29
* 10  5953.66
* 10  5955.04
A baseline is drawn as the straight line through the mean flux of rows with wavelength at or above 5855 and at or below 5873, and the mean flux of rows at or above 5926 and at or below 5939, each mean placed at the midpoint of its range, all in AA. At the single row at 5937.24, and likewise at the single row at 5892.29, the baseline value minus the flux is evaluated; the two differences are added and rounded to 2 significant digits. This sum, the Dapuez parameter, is 2.0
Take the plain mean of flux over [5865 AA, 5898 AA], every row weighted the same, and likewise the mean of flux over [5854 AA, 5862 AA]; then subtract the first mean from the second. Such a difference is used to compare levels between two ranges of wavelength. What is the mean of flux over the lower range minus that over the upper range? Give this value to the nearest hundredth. 0.31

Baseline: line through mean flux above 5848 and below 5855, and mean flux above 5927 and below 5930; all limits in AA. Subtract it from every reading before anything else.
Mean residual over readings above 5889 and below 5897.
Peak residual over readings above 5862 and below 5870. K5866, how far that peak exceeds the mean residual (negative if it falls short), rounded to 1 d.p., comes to 2.0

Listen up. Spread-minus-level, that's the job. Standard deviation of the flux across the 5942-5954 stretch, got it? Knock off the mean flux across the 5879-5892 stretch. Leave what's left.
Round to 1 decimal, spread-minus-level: -9.3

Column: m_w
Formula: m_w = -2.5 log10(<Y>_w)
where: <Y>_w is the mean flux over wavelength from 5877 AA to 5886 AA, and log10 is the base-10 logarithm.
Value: -2.52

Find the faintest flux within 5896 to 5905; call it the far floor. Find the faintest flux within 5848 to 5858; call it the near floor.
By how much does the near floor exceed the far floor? 1.2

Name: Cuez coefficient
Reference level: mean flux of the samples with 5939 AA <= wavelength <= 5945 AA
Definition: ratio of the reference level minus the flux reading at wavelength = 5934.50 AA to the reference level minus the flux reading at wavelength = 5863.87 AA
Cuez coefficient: -1.2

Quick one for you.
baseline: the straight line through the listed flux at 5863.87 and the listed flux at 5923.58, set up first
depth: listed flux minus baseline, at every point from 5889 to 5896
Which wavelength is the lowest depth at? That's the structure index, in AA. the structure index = 5890.94 AA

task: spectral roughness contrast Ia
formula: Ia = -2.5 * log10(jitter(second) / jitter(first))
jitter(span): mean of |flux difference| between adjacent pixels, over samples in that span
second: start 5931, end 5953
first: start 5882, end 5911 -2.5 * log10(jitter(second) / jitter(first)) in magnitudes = 1.8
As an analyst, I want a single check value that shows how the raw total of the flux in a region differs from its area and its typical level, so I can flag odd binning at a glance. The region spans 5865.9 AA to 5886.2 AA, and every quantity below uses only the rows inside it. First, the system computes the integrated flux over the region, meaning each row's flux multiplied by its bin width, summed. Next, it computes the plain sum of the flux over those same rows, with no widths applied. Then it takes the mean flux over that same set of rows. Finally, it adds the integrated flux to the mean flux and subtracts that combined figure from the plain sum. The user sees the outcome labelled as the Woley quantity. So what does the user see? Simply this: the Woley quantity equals -64.8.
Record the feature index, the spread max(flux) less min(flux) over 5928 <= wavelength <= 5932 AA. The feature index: 0.200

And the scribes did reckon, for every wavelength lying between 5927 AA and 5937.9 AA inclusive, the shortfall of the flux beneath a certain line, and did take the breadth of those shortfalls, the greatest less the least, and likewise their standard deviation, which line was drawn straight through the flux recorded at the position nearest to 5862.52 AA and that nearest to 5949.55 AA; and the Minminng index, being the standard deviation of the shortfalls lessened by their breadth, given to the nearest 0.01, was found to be -0.26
